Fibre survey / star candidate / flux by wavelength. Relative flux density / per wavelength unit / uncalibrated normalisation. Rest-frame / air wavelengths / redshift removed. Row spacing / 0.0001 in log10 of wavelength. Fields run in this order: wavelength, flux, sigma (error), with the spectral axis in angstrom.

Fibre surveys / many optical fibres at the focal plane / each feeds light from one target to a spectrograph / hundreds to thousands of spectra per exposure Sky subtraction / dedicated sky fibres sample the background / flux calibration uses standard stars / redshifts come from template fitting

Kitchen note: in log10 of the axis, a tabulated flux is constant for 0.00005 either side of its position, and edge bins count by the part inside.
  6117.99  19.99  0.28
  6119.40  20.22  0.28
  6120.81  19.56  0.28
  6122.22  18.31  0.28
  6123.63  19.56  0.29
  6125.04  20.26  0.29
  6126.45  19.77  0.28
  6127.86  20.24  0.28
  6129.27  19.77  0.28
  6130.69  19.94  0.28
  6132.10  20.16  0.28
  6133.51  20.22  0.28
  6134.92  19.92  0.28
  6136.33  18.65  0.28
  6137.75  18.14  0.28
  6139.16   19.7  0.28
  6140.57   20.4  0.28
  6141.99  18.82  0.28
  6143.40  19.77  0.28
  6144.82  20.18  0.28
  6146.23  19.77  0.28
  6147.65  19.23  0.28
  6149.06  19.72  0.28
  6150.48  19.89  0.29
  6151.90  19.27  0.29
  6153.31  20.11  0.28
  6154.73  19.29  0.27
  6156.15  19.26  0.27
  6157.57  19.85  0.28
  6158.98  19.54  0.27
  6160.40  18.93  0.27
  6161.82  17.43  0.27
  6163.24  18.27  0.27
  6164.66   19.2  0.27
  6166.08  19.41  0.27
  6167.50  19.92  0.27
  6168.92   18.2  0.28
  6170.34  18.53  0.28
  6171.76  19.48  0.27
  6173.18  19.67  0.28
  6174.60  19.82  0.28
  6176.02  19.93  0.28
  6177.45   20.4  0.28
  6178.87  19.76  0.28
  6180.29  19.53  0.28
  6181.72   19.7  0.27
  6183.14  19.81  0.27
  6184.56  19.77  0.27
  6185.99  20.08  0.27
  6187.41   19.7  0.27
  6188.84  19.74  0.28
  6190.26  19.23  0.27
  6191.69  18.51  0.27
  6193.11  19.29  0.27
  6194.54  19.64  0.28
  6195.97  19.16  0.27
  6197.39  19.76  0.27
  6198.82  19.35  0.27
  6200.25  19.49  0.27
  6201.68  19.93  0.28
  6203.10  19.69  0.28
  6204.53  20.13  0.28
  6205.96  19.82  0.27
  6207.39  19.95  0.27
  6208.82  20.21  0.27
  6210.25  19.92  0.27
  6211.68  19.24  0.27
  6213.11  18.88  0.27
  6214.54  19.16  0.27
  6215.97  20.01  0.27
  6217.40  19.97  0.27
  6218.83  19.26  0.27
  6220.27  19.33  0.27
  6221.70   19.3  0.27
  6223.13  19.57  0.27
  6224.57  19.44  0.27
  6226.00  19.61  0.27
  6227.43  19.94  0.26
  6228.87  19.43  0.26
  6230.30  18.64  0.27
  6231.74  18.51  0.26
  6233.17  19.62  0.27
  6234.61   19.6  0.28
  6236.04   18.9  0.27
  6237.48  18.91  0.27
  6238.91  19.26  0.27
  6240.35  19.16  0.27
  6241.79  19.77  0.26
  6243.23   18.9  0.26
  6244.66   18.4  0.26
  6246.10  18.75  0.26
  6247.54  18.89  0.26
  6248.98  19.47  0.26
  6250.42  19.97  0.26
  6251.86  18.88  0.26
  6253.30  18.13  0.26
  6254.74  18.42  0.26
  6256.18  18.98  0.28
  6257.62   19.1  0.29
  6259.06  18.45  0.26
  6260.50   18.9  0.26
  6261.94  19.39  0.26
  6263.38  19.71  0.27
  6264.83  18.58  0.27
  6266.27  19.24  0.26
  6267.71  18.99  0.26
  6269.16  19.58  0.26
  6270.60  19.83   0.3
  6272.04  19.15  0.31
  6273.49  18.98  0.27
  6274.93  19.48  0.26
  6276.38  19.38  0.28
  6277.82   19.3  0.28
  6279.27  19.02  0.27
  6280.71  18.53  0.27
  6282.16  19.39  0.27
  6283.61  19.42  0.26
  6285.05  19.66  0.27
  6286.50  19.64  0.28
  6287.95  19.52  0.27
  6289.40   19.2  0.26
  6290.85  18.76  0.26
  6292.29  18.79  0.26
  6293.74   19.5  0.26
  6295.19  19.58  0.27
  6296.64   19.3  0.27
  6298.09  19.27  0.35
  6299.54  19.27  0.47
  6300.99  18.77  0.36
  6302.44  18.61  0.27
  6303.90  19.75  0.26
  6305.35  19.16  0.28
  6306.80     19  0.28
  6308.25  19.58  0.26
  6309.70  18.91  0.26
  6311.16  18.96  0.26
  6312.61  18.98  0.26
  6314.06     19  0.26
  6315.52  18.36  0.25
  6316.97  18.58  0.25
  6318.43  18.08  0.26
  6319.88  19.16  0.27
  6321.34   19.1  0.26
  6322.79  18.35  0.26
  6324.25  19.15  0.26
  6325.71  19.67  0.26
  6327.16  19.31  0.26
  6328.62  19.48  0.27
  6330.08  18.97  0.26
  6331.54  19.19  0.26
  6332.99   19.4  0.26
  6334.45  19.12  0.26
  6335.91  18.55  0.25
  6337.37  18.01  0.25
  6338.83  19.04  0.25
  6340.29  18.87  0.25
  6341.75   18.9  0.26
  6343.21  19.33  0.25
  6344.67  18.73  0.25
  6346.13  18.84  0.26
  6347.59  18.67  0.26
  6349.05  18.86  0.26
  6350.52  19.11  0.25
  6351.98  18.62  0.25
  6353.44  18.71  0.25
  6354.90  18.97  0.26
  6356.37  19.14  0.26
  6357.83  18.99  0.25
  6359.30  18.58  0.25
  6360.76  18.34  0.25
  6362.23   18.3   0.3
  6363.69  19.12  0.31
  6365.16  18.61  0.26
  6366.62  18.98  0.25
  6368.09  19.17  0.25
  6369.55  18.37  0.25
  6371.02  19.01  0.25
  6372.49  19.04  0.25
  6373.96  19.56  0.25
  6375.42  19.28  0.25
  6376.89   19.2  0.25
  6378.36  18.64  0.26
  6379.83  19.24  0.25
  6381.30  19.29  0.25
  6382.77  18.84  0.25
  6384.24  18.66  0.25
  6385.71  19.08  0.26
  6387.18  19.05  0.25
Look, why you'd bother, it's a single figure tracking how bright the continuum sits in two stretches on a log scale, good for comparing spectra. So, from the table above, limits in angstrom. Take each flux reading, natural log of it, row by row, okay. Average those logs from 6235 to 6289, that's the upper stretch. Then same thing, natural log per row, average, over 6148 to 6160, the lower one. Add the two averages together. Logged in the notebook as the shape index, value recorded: 5.93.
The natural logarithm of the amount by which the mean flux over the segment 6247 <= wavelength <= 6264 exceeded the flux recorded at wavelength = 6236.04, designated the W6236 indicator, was -2.1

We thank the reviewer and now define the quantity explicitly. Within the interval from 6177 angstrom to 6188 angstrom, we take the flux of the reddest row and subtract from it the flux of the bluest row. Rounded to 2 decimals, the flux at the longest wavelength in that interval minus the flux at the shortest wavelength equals -0.70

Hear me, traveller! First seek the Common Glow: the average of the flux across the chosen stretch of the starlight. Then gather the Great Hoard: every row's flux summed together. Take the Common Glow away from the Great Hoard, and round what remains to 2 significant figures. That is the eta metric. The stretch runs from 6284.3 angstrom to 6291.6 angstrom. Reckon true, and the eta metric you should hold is 77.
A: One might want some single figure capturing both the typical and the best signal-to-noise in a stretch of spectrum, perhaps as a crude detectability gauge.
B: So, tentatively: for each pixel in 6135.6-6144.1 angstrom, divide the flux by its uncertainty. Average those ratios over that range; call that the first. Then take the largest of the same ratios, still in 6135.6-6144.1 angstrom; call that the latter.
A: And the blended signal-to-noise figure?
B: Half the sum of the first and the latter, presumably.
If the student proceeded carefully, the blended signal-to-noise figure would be 70.8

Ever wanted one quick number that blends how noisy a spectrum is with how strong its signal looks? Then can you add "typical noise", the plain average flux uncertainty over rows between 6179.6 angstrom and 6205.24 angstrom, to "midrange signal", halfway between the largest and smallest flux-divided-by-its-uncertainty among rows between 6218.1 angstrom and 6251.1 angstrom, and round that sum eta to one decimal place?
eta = 73.2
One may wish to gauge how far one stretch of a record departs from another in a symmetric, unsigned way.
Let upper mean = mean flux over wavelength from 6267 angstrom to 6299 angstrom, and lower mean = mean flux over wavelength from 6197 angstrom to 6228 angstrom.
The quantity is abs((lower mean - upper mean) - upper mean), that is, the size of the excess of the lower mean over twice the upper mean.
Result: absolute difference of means 18.9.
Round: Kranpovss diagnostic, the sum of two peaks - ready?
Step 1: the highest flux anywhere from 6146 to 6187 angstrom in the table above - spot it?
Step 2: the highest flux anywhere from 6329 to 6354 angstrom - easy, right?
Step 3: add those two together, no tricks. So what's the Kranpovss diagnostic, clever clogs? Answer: 39.8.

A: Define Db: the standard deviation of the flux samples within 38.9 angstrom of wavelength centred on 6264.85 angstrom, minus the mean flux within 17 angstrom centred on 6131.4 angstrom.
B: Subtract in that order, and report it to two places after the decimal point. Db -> -19.25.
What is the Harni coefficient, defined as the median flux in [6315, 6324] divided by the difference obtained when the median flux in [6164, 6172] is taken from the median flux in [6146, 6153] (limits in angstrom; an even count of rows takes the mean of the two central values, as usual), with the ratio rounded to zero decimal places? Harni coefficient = 45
